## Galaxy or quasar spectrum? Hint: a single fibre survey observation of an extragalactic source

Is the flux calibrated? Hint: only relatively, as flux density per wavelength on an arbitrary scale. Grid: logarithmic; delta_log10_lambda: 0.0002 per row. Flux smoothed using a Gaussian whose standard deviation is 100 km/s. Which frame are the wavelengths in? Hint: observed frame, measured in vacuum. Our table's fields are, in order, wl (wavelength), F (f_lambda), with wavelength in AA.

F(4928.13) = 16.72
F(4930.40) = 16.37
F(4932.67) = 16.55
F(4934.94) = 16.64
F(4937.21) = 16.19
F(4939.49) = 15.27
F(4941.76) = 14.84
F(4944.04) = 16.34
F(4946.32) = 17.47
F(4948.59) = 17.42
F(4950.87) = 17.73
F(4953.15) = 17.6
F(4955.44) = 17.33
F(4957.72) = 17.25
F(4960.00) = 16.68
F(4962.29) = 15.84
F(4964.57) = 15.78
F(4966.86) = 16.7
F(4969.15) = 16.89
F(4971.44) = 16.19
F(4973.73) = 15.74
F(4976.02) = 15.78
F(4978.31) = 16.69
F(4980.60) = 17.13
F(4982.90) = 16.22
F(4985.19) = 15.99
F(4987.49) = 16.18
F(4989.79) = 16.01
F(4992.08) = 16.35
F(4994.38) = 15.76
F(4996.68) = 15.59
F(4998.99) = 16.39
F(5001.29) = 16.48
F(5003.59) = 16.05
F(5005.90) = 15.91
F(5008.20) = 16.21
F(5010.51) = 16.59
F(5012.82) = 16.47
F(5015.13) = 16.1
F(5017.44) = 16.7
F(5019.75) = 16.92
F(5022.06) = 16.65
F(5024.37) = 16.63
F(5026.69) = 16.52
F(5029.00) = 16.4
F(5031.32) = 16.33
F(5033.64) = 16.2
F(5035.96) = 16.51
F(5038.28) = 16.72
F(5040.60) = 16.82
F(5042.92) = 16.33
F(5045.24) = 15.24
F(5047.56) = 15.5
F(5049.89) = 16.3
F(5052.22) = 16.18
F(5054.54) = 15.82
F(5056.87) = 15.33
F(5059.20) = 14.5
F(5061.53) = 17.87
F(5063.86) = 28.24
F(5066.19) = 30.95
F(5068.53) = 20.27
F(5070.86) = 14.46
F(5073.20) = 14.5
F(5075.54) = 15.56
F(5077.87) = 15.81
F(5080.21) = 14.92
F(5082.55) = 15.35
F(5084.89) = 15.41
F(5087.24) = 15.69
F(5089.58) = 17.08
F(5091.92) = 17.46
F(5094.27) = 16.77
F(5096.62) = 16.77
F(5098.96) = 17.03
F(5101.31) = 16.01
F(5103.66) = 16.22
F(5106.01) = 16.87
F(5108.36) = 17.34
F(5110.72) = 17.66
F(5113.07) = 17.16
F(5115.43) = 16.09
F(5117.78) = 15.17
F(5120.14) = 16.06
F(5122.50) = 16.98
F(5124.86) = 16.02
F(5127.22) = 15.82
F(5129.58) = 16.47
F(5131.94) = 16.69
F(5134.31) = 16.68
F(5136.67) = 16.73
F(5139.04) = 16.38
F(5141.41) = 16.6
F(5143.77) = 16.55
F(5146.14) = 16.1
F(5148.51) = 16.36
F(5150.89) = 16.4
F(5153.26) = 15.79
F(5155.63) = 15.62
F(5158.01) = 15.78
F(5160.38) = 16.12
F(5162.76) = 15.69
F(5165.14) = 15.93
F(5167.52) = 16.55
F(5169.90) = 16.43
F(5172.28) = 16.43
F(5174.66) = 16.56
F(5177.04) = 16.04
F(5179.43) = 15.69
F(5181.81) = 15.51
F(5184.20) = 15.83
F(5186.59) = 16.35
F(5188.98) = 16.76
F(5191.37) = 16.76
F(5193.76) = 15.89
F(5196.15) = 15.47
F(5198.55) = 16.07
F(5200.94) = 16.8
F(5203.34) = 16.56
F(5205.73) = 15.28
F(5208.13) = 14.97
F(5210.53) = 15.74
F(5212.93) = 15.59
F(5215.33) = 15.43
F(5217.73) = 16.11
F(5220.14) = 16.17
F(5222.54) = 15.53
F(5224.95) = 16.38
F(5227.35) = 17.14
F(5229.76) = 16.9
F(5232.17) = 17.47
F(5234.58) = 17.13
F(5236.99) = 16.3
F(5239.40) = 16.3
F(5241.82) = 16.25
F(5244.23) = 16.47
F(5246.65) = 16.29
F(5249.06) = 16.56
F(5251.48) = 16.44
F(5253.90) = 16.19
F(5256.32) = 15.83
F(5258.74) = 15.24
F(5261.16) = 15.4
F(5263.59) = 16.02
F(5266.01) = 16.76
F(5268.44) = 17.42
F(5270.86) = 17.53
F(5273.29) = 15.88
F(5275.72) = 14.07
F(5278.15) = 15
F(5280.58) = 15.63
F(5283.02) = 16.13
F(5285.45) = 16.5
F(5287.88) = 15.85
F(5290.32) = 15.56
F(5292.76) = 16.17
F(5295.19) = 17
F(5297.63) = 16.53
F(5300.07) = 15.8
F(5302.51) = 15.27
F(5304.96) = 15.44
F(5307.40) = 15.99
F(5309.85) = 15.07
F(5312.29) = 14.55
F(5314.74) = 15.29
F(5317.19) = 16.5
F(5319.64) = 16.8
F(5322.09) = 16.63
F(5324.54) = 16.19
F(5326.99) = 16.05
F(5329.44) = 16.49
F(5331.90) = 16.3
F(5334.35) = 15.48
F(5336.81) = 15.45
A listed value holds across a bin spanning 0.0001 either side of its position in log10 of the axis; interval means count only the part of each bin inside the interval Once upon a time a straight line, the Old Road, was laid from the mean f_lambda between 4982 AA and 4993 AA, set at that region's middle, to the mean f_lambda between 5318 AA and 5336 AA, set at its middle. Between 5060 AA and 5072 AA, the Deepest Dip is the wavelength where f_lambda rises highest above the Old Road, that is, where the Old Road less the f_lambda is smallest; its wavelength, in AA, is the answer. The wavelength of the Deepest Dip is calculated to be 5066.19 AA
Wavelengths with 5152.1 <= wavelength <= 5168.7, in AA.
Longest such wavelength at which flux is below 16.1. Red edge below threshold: 5165.14 AA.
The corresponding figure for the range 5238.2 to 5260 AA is 5258.74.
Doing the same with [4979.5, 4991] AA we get 4989.79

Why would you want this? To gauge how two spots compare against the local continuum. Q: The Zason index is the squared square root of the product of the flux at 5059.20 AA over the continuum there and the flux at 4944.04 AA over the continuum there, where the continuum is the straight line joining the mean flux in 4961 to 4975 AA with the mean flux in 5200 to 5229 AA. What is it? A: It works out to 0.91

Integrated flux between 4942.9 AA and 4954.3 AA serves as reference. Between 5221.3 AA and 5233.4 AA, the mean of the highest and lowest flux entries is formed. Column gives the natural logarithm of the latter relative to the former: -2.481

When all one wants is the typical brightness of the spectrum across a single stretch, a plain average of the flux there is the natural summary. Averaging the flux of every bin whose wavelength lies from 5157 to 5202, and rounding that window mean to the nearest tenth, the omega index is 16.1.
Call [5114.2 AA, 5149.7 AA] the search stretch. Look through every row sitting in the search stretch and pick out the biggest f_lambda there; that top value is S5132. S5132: 16.98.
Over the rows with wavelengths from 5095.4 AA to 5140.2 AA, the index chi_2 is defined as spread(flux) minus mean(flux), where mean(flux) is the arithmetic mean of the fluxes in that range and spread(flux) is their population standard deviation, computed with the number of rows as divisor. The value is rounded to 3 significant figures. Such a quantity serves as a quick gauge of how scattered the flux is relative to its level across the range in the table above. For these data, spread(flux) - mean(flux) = -16.0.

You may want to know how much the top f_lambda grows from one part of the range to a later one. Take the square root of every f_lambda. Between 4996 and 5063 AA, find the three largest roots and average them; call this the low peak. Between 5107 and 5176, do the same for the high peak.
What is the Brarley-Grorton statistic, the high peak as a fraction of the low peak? 1.01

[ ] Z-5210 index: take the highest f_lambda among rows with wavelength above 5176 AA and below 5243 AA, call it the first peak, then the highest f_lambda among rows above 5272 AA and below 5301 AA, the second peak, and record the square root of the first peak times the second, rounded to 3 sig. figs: 17.2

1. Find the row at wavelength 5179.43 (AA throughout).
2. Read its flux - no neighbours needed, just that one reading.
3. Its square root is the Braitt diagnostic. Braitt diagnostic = 3.96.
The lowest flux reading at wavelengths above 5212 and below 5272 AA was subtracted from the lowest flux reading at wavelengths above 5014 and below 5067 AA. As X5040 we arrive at -0.74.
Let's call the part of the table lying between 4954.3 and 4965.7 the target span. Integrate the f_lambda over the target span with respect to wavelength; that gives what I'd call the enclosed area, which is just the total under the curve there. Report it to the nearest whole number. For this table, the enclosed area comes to 189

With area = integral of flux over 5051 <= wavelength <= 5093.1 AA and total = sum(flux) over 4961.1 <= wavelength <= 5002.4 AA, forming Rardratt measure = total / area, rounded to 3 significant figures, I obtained 0.396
